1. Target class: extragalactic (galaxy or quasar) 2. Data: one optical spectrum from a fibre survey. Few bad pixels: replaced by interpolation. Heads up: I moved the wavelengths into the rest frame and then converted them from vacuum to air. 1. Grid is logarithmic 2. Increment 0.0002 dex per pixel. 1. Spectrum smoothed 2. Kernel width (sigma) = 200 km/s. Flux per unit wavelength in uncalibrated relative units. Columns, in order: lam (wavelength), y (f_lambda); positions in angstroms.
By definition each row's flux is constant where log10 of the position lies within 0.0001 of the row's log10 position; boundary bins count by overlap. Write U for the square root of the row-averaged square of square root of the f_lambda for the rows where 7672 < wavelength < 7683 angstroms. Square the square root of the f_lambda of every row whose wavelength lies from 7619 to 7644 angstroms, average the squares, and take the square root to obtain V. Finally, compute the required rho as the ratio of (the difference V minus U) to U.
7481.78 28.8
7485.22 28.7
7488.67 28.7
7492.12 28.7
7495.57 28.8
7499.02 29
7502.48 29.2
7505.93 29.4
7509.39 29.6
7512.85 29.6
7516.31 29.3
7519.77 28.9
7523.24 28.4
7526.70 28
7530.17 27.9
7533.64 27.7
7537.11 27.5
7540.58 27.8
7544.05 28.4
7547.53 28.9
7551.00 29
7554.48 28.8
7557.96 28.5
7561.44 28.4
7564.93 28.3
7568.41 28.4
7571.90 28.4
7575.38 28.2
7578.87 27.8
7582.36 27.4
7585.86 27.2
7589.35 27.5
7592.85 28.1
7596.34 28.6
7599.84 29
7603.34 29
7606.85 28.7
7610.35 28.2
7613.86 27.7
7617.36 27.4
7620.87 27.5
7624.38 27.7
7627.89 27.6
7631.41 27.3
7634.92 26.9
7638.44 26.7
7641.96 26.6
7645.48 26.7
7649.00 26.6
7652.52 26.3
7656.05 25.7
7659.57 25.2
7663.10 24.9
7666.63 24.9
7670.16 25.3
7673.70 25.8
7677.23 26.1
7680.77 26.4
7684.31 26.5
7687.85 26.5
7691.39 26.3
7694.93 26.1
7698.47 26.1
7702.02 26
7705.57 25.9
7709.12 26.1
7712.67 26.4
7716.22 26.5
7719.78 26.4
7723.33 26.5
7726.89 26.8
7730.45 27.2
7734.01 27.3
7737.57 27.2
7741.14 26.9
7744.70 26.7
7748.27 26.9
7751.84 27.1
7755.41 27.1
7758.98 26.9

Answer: 0.02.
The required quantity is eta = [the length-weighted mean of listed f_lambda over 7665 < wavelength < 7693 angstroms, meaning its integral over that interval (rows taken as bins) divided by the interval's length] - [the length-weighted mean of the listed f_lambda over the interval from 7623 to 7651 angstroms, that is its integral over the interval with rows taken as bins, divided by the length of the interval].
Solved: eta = -1.0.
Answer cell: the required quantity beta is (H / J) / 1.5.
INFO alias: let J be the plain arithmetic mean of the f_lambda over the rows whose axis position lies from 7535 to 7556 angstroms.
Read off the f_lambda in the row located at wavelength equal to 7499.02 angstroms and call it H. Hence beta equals 0.68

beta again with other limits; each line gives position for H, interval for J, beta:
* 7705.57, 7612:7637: 0.63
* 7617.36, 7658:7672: 0.73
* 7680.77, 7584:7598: 0.63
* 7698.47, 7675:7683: 0.66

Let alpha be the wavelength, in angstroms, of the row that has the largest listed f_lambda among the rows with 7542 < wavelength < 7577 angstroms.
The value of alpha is 7551.00 angstroms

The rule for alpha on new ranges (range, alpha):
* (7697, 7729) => 7726.89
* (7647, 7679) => 7649.00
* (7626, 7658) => 7627.89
